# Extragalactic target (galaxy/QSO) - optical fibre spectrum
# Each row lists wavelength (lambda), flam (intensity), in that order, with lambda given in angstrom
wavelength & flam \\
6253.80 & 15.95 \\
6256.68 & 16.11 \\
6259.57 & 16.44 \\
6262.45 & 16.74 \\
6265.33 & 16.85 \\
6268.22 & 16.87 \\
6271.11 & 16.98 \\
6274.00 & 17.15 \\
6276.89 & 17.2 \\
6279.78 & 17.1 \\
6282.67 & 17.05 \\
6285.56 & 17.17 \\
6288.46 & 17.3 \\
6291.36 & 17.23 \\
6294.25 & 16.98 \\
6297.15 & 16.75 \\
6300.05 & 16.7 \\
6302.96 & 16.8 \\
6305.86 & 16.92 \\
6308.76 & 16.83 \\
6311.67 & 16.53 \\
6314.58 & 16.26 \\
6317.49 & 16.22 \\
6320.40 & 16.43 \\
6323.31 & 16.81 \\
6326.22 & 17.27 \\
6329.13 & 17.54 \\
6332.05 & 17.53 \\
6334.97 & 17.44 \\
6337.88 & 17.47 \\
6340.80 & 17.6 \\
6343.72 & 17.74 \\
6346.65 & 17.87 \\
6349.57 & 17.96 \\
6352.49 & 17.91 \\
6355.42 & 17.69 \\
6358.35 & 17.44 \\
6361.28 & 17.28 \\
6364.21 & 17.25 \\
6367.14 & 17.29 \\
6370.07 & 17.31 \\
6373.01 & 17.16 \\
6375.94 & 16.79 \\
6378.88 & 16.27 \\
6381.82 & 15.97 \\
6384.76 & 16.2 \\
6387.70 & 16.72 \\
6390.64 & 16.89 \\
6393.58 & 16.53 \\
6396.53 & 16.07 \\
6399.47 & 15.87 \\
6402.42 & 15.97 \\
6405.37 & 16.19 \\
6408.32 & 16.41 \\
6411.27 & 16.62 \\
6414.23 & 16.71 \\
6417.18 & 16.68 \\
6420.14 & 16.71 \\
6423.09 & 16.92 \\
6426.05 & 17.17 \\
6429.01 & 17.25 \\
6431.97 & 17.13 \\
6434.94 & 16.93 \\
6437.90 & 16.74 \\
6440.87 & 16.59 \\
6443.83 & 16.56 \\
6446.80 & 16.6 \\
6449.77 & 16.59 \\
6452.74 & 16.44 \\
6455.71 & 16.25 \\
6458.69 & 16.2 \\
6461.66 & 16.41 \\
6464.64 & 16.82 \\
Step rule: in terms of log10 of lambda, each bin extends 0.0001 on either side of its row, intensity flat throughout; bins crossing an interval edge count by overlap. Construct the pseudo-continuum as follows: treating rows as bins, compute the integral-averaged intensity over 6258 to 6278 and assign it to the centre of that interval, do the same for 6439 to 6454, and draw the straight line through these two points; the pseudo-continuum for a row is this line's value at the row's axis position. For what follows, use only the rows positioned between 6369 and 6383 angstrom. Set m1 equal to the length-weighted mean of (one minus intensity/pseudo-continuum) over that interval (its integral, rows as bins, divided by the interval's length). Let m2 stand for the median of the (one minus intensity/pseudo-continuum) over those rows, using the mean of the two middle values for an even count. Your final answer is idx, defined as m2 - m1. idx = -0.0056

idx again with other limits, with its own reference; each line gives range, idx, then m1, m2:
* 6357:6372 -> 0.0008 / -0.036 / -0.035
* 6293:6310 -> 0.0003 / -0.001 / 0.000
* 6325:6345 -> -0.0006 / -0.045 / -0.046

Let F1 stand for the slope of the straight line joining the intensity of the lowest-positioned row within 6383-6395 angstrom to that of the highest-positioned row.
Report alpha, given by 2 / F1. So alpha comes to 53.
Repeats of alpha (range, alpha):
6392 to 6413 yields 393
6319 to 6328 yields 14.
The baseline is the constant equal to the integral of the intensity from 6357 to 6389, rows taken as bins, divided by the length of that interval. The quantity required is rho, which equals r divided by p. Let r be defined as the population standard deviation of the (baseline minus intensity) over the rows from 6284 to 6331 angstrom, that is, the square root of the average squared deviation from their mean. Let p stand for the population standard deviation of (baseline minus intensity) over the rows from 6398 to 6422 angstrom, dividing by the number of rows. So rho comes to 1.1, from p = 0.32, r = 0.37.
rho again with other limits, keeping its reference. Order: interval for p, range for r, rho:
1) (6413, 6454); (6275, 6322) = 1.4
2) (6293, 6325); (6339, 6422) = 2.6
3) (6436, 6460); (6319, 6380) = 2.5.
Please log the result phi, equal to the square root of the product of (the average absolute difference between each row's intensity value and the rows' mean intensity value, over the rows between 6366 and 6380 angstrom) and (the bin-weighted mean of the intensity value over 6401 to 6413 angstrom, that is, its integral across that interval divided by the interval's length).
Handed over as 2.38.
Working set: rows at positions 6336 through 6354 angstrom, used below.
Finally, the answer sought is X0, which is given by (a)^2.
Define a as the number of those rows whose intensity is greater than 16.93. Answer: 36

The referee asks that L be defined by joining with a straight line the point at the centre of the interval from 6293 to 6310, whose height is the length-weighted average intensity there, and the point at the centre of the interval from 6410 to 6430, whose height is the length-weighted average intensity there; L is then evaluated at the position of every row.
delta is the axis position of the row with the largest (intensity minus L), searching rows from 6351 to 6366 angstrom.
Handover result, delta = 6352.49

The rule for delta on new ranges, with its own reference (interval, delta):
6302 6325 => 6305.86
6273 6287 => 6276.89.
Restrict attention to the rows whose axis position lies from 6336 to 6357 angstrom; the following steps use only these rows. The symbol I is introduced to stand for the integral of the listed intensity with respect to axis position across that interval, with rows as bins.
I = 373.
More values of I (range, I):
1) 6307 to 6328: 350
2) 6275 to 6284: 154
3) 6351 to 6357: 107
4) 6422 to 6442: 339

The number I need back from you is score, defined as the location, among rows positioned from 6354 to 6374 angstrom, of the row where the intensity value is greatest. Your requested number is 6355.42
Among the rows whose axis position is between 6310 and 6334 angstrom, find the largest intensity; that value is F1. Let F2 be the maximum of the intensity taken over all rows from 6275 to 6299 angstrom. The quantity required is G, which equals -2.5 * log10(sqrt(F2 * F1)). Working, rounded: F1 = 17.54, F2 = 17.3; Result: -3.10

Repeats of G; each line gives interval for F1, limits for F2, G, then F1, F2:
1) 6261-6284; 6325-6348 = -3.11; 17.2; 17.87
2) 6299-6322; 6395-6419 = -3.06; 16.92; 16.71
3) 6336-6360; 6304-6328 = -3.11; 17.96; 17.27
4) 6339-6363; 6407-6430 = -3.11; 17.96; 17.25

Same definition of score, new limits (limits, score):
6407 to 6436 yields 6429.01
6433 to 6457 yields 6434.94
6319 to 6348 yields 6346.65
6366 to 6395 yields 6370.07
